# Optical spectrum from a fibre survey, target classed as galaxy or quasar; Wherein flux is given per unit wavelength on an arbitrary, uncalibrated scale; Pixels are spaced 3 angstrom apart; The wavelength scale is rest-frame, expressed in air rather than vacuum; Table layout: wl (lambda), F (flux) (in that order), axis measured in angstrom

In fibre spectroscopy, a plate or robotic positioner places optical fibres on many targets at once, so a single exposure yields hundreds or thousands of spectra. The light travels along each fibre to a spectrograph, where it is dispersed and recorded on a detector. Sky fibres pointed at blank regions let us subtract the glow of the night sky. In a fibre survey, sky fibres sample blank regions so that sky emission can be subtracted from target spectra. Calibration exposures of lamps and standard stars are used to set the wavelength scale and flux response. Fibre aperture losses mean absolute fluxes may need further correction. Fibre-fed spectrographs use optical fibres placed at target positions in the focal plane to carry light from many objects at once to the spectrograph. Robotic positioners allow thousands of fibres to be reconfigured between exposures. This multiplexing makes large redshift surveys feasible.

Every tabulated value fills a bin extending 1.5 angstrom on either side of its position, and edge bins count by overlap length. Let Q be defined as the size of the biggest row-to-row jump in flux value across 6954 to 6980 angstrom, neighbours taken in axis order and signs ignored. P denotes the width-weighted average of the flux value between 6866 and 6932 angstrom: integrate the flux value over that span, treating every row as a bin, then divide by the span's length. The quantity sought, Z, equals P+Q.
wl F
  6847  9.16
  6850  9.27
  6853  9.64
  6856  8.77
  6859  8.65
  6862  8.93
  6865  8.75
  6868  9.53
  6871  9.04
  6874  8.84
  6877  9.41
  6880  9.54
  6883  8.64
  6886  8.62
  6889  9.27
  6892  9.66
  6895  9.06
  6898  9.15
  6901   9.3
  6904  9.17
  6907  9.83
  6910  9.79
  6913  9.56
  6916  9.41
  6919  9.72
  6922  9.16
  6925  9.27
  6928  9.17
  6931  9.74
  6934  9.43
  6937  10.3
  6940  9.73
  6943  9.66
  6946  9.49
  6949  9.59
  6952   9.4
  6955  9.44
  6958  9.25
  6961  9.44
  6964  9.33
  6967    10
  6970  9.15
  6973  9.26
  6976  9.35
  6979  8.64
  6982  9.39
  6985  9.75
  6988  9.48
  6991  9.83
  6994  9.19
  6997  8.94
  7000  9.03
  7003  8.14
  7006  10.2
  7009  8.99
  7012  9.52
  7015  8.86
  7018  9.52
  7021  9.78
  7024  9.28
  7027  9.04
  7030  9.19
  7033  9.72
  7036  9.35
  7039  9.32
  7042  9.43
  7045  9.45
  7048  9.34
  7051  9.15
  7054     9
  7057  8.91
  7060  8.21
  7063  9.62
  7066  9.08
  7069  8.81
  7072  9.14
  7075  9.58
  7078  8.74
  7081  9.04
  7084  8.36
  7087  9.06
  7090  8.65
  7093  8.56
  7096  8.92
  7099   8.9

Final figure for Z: 10.2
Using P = 9.31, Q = 0.85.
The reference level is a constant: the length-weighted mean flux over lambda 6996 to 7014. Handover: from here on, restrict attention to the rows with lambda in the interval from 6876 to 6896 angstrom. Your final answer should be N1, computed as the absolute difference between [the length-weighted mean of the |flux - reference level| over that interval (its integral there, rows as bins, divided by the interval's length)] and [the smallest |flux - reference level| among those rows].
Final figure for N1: 0.281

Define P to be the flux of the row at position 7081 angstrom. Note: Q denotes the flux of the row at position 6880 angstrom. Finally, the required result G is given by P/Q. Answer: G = 0.95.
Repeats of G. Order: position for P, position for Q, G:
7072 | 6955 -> 0.97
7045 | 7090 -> 1.09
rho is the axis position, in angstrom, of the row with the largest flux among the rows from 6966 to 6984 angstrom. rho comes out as 6967 angstrom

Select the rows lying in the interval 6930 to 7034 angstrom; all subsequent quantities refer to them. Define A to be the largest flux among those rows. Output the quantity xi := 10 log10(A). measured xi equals 10.1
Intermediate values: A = 10.3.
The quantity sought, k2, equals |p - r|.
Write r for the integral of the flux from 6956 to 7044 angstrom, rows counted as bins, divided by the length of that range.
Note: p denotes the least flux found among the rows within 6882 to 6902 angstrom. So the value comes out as 0.7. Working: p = 8.62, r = 9.32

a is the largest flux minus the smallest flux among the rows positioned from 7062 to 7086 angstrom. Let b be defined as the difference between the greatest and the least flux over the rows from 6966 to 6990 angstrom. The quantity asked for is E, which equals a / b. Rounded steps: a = 1.3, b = 1.36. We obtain 0.9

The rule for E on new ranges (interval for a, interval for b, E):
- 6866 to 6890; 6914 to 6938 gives 0.8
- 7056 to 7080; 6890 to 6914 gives 1.8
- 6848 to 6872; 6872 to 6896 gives 1.0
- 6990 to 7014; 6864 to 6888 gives 2.2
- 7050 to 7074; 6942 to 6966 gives 3.4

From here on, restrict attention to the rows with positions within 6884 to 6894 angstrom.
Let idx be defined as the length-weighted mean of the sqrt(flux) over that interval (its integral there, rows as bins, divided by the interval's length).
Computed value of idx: 3.024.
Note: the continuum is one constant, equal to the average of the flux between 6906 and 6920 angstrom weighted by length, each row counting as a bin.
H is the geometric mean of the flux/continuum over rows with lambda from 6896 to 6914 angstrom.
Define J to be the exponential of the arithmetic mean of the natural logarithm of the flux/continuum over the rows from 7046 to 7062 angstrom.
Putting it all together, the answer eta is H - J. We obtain 0.06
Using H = 0.980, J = 0.923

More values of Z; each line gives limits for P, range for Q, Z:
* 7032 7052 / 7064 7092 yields 10.2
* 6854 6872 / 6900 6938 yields 9.8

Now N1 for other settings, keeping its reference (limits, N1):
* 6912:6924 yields 0.290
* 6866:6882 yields 0.208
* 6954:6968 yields 0.226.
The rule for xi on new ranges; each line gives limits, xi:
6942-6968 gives 10.0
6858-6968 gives 10.1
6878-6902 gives 9.8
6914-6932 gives 9.9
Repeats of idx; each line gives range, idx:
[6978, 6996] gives 3.063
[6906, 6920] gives 3.107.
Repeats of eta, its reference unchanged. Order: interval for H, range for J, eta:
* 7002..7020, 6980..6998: -0.03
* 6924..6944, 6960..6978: 0.02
